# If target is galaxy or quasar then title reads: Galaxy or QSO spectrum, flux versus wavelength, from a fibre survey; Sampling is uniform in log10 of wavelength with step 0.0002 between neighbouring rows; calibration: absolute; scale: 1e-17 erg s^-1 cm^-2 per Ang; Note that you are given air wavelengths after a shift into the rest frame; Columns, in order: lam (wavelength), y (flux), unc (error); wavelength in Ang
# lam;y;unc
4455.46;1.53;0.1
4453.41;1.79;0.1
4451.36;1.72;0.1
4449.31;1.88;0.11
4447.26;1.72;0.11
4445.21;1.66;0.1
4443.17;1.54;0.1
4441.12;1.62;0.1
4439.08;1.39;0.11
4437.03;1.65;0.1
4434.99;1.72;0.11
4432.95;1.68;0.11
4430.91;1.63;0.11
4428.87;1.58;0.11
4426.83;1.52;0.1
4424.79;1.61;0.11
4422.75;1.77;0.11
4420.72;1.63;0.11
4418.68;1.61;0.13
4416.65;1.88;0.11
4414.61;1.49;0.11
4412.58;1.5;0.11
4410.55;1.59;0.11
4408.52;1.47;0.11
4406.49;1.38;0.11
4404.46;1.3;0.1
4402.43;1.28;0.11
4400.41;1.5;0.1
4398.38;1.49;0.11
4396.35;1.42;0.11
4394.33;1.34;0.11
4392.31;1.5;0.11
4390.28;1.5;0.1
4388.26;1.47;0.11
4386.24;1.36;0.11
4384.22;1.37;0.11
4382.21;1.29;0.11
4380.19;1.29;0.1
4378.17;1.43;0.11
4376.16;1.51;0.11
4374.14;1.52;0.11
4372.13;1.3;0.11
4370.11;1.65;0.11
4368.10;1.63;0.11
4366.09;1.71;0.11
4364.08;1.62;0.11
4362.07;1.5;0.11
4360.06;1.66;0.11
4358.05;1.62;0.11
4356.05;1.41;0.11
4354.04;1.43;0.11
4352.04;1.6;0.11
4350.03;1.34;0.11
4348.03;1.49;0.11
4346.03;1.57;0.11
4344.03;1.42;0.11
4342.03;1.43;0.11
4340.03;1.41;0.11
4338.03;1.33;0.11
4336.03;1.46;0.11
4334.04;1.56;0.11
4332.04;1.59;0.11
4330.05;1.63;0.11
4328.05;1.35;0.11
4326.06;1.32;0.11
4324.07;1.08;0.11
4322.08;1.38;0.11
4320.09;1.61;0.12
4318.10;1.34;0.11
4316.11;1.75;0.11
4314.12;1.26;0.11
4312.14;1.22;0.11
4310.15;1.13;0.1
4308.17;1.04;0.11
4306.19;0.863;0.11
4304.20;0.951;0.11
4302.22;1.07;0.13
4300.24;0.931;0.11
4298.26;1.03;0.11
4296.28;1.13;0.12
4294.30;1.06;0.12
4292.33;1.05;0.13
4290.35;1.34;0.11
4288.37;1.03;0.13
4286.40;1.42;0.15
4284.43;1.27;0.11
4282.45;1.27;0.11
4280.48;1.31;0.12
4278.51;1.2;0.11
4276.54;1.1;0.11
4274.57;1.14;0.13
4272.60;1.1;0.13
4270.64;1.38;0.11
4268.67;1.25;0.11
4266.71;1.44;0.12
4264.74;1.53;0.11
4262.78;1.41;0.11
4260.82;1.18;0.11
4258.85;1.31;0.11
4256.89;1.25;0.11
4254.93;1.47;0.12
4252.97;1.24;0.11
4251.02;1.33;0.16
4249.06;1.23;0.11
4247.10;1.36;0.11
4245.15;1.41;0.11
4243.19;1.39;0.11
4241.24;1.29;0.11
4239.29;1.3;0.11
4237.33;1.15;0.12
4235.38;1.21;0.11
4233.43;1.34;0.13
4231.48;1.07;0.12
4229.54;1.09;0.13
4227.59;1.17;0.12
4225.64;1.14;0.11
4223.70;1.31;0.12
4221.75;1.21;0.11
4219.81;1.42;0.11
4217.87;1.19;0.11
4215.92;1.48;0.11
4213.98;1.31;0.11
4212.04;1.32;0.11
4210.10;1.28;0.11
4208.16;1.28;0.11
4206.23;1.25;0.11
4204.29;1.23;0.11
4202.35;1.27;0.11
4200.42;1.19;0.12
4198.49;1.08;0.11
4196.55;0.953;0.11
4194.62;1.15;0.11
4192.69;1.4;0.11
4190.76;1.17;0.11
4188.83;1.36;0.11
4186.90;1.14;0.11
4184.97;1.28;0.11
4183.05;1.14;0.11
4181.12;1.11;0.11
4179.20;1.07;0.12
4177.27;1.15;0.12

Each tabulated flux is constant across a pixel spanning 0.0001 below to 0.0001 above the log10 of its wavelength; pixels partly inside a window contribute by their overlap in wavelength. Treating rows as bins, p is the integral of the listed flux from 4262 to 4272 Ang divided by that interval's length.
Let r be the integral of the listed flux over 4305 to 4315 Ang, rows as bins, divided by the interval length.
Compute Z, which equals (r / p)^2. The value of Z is 0.6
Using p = 1.4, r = 1.10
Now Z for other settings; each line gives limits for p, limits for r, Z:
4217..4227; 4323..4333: 1.2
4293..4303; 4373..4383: 1.8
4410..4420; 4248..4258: 0.7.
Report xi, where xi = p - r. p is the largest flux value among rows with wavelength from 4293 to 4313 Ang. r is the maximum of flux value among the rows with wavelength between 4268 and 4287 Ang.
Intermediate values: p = 1.22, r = 1.42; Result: -0.2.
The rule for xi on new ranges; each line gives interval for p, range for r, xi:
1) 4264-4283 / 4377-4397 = 0.0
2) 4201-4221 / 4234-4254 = 0.1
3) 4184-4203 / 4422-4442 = -0.4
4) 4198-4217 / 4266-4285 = 0.0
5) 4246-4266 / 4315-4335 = -0.2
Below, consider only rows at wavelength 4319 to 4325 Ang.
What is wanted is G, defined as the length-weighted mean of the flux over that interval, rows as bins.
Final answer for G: 1.36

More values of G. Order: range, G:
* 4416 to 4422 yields 1.70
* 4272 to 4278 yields 1.12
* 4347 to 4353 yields 1.48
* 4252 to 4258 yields 1.32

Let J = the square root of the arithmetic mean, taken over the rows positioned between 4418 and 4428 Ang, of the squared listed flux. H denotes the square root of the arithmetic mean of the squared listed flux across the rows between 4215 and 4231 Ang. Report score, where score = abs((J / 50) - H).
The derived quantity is 1.23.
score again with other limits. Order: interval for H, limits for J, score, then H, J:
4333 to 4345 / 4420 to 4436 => 1.40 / 1.44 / 1.64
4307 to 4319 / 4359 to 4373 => 1.28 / 1.31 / 1.59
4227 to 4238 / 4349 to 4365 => 1.14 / 1.18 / 1.53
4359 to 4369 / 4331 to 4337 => 1.59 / 1.63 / 1.54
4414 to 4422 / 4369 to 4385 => 1.63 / 1.66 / 1.43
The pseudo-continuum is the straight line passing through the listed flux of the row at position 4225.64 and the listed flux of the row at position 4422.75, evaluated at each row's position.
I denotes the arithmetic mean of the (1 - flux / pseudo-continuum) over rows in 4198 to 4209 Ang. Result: -0.14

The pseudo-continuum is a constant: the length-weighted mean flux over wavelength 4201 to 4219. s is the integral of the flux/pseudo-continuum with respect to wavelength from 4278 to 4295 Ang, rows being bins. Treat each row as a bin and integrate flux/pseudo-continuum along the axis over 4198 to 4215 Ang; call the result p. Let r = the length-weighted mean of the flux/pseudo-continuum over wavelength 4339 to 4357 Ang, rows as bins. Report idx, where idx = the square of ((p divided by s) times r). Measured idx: 1.34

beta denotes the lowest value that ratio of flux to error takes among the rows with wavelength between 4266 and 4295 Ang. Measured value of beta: 8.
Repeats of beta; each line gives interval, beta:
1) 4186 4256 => 8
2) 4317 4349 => 10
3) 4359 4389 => 12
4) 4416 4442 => 12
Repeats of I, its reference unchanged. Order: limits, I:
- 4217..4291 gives -0.03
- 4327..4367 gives 0.01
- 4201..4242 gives -0.11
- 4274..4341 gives 0.11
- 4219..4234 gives -0.07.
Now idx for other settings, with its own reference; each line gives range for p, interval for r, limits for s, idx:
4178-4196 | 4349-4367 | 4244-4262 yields 1.19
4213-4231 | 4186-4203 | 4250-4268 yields 0.73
